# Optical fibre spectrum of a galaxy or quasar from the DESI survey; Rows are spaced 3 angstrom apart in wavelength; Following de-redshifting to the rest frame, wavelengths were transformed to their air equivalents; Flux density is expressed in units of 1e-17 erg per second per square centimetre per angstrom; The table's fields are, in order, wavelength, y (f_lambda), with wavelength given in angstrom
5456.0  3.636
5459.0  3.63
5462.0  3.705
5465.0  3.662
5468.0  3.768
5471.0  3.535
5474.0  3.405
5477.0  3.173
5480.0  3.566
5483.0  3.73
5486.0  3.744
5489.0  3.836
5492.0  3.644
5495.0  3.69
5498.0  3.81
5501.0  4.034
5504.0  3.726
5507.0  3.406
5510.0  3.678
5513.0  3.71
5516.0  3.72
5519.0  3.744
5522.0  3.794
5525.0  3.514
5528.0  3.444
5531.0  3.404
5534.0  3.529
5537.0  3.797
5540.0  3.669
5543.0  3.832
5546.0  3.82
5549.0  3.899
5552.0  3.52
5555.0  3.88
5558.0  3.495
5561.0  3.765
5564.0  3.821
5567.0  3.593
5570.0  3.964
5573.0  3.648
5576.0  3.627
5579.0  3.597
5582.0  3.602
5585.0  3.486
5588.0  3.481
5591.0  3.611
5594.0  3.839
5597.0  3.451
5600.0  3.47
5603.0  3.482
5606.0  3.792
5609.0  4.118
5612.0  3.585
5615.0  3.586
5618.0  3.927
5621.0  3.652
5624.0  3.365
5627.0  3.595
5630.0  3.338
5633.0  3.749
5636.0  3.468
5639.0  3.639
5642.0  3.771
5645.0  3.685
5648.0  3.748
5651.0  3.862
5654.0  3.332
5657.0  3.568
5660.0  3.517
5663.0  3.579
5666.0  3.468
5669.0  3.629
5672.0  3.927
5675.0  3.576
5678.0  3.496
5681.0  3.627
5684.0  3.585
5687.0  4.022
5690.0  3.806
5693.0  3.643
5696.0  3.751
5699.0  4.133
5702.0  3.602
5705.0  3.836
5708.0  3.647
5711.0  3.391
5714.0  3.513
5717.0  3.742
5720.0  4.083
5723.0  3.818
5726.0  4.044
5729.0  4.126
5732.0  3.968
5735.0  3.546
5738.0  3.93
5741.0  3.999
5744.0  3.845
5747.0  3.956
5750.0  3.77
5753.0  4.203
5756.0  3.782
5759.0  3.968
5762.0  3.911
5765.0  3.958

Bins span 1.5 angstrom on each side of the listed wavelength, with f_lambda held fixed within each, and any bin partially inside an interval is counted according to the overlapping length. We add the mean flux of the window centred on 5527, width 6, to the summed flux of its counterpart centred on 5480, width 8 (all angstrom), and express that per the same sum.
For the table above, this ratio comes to 1.33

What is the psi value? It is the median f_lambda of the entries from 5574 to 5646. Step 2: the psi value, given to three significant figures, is 3.60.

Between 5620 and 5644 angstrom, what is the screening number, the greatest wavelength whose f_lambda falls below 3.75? 5639.0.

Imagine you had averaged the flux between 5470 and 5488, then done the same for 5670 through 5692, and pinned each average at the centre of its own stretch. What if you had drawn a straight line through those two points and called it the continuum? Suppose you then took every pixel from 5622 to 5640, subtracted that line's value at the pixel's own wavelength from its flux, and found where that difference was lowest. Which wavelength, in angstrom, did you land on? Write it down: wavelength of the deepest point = 5630.0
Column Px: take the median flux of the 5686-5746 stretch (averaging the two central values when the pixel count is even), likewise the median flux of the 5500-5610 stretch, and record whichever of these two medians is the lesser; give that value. 3.67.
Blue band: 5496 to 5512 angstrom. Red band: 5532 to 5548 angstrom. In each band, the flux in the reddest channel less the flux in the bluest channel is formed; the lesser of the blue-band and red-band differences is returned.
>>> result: -0.13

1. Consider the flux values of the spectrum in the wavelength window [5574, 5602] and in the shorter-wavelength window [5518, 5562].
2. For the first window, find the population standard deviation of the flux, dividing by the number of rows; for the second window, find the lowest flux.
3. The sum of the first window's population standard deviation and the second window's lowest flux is 3.52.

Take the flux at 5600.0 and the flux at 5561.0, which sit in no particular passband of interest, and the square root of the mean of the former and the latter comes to 1.90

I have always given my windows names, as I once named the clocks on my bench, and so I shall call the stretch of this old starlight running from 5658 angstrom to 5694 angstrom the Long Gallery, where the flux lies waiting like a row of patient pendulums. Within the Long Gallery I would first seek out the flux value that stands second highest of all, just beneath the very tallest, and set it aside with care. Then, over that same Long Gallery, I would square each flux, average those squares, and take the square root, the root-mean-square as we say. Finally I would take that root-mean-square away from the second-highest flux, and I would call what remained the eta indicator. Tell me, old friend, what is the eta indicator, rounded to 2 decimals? 0.27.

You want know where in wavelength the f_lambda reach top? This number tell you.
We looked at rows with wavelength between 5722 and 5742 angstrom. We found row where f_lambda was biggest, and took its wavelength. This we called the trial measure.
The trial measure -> 5729.0 angstrom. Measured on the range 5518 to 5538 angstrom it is 5537.0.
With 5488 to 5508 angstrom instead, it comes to 5501.0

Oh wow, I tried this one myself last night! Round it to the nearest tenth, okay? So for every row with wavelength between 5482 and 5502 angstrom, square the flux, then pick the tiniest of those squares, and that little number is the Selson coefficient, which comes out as 13.3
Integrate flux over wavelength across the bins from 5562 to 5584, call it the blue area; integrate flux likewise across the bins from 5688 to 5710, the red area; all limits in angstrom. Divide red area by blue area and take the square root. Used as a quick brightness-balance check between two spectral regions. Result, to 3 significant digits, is 1.01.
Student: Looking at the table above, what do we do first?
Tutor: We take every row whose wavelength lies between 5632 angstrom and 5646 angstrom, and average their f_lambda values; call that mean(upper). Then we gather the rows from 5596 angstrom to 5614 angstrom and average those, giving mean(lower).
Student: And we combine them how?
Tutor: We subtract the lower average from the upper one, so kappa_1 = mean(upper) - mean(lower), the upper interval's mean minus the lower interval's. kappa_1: 0.01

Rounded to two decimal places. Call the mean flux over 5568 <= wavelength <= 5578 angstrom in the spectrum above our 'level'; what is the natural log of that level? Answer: 1.32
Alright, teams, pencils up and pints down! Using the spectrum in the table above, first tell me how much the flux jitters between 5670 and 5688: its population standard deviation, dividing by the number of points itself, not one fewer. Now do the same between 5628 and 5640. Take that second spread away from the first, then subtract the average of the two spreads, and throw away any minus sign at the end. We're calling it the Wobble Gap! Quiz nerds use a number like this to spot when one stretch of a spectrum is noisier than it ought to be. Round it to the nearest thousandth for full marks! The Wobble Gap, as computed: 0.138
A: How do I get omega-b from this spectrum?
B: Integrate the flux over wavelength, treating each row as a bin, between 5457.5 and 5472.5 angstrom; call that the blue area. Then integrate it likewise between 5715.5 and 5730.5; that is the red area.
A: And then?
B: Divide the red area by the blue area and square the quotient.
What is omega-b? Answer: 1.17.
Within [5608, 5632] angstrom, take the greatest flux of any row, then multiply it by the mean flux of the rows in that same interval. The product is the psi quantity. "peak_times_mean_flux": 15.0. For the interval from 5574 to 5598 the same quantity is 13.8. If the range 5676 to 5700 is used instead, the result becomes 15.5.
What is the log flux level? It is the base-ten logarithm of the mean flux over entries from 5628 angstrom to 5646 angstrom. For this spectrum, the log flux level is 0.557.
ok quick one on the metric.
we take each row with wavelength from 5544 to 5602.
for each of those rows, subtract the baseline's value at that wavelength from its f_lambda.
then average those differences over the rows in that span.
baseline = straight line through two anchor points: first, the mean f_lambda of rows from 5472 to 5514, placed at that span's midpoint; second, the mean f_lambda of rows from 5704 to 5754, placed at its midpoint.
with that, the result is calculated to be -0.06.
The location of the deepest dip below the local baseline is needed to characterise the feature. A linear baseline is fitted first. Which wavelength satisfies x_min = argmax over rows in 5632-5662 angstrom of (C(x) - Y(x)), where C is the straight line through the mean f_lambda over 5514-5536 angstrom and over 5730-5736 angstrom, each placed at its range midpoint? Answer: 5654.0 angstrom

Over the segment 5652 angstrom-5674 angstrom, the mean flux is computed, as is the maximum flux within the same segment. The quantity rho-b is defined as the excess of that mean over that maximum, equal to -0.35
